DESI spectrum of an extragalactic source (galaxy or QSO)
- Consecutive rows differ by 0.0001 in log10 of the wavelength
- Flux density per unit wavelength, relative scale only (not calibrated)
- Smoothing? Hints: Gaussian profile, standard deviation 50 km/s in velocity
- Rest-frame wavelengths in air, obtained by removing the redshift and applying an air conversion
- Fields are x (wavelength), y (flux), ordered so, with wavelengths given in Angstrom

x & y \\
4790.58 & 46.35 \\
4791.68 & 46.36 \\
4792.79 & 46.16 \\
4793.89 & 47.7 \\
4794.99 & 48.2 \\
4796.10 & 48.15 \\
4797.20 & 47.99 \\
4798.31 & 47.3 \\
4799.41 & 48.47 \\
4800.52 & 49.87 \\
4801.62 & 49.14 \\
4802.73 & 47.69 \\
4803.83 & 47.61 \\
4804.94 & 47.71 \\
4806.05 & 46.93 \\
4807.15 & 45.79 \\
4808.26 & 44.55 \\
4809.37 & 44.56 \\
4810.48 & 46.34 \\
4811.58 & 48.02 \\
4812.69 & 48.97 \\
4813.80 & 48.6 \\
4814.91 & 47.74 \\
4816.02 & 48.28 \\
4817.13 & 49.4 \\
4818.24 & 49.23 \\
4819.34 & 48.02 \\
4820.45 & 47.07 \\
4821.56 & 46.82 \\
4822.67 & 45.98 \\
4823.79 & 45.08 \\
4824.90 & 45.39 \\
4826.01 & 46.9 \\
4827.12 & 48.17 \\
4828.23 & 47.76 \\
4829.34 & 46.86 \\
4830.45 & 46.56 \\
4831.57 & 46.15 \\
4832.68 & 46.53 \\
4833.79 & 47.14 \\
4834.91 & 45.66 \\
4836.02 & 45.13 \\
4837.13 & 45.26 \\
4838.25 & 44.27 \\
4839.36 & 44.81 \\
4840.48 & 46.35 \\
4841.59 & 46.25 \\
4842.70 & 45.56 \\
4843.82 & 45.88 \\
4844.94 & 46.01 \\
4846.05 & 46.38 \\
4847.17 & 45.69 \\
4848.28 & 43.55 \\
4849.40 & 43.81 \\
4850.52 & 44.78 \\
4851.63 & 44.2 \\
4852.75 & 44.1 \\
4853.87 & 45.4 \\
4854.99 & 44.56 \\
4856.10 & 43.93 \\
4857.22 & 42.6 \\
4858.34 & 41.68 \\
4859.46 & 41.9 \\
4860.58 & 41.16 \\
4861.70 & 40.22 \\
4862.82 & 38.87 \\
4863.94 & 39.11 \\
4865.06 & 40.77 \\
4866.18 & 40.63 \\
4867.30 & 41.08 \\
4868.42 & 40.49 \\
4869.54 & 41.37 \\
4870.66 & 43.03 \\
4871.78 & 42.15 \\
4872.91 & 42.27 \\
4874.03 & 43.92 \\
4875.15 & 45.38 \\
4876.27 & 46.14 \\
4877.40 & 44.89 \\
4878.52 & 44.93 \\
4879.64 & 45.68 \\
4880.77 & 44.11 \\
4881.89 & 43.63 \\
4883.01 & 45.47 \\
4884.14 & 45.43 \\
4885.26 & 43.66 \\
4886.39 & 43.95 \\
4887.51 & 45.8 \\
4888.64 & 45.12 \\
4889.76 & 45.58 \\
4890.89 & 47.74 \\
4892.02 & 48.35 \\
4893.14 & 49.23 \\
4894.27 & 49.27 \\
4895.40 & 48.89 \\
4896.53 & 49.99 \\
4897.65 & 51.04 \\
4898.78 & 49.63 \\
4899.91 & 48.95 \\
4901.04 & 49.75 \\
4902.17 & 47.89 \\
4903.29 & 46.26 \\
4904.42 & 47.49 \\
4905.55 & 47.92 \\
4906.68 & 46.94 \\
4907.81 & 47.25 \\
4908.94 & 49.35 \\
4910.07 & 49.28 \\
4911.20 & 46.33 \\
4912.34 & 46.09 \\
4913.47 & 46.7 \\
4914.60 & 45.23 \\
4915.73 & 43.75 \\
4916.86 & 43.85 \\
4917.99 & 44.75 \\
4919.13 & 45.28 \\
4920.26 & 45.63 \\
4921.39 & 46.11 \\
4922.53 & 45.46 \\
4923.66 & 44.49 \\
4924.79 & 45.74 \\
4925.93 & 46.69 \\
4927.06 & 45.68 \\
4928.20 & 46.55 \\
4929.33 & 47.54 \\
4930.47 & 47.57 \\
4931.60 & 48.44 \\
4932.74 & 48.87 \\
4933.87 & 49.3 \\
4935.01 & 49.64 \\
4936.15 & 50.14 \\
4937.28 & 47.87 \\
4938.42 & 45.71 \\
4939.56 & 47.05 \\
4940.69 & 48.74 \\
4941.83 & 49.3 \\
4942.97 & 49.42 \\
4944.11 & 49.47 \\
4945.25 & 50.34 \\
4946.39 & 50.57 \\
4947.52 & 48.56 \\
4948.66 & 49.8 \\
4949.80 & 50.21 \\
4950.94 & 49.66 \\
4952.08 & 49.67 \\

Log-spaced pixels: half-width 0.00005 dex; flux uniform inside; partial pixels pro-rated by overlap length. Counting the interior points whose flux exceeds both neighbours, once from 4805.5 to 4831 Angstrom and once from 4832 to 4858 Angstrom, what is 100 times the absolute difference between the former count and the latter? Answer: 300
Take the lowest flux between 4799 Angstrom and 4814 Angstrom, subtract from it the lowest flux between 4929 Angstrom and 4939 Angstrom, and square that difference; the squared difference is 1.3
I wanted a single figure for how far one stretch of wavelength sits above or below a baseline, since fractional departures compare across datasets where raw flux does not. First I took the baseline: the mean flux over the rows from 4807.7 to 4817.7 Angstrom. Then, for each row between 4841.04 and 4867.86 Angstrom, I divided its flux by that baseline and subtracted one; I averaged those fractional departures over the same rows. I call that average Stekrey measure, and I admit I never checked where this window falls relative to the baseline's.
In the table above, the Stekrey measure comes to -0.087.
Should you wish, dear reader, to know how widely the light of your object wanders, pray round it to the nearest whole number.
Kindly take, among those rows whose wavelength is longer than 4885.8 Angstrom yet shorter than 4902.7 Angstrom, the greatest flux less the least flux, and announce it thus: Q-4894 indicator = 7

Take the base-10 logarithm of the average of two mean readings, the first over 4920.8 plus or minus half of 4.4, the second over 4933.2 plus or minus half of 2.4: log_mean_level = 1.675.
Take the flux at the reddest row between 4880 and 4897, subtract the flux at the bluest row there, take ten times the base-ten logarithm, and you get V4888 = 7.7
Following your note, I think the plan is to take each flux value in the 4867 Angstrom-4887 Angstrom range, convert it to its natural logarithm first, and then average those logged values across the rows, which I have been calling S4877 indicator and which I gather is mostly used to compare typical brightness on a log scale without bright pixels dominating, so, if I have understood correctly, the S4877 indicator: 3.78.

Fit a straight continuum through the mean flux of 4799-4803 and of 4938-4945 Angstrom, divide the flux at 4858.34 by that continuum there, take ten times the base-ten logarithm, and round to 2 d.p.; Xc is -0.67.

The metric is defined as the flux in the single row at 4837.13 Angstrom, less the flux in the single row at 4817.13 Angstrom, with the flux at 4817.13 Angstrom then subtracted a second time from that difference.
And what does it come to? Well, -53.5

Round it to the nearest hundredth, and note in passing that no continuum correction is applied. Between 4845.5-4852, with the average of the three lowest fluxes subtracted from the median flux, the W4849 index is 0.64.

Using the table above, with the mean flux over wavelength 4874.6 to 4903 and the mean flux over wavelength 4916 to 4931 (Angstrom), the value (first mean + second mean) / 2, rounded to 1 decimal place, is 46.3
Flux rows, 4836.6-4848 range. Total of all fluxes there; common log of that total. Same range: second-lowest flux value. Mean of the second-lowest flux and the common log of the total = 23.7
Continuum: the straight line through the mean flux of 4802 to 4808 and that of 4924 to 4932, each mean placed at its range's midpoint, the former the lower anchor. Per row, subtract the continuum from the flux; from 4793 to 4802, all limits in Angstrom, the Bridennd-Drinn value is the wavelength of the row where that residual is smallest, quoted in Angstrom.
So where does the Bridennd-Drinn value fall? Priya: 4798.31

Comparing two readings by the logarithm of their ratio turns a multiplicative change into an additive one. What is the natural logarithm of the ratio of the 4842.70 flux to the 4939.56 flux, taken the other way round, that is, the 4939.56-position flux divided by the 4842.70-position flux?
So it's 0.032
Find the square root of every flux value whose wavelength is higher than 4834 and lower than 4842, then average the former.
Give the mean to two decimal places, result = 6.74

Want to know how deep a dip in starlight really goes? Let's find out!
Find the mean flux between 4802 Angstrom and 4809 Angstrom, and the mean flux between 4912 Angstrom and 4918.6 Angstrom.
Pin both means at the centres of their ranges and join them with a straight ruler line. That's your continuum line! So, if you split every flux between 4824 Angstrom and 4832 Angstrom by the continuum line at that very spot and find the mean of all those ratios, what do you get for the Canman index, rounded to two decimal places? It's 1.01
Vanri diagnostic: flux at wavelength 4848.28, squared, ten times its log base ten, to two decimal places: 32.78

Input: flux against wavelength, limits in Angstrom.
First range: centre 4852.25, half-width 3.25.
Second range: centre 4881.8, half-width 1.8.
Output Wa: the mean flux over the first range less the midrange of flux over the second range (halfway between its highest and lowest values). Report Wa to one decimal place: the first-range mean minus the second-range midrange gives -0.1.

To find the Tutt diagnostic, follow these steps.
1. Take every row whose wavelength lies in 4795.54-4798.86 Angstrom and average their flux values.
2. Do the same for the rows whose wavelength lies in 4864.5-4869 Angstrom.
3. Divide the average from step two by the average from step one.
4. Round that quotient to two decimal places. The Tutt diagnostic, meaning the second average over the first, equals 0.85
